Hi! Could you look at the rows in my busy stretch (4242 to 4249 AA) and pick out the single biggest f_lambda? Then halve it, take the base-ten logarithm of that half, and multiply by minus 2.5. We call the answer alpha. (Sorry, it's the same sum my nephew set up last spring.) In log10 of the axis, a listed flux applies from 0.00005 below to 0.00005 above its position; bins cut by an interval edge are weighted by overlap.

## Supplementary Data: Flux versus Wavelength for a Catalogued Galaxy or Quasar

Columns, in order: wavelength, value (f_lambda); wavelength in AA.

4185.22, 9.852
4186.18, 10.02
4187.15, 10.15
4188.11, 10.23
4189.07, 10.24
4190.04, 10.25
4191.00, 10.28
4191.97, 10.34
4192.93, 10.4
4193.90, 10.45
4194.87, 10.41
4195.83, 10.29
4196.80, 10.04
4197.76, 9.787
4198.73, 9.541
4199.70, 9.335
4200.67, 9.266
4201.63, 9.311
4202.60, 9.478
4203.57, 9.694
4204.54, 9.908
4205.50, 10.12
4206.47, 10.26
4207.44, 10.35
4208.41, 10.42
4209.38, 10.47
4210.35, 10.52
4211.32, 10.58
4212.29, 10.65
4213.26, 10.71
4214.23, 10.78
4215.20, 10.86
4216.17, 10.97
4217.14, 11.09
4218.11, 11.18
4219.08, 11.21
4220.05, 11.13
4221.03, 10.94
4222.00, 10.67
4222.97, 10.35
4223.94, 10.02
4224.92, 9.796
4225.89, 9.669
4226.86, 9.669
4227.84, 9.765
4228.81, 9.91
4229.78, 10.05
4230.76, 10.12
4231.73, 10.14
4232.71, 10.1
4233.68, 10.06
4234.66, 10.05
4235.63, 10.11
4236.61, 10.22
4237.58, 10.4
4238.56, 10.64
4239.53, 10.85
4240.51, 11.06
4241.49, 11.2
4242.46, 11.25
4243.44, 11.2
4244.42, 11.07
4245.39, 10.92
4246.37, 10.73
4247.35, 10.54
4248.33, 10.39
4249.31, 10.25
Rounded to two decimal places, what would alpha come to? -1.88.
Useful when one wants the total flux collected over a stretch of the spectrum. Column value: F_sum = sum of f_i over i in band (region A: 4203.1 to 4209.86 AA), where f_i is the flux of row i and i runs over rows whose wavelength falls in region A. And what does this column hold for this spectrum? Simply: 71.2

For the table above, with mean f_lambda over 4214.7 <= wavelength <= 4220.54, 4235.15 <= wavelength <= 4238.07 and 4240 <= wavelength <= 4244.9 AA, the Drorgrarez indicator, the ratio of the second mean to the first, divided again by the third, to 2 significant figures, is 0.083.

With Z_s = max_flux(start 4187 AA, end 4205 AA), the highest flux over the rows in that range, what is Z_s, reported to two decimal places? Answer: 10.45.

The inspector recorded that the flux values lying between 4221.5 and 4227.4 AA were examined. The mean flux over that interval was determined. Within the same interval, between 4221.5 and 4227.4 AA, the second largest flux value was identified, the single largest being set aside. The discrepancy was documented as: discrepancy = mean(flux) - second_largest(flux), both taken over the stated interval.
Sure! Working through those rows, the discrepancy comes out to -0.32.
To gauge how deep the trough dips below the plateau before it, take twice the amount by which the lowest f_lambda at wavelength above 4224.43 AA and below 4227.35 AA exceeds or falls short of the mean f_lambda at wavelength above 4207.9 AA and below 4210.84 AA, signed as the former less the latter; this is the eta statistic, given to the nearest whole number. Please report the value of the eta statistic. -2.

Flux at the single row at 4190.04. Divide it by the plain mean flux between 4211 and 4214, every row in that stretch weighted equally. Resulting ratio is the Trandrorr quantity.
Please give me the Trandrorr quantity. 0.96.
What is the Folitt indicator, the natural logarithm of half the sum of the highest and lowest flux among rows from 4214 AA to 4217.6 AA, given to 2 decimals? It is 2.39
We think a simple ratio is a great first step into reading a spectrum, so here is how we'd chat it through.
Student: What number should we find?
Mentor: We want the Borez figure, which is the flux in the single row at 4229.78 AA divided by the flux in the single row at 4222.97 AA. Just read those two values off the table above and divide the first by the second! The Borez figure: 0.97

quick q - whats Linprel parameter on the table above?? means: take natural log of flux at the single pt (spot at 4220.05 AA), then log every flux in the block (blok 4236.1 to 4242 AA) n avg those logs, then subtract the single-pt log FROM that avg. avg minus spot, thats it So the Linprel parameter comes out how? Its -0.04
